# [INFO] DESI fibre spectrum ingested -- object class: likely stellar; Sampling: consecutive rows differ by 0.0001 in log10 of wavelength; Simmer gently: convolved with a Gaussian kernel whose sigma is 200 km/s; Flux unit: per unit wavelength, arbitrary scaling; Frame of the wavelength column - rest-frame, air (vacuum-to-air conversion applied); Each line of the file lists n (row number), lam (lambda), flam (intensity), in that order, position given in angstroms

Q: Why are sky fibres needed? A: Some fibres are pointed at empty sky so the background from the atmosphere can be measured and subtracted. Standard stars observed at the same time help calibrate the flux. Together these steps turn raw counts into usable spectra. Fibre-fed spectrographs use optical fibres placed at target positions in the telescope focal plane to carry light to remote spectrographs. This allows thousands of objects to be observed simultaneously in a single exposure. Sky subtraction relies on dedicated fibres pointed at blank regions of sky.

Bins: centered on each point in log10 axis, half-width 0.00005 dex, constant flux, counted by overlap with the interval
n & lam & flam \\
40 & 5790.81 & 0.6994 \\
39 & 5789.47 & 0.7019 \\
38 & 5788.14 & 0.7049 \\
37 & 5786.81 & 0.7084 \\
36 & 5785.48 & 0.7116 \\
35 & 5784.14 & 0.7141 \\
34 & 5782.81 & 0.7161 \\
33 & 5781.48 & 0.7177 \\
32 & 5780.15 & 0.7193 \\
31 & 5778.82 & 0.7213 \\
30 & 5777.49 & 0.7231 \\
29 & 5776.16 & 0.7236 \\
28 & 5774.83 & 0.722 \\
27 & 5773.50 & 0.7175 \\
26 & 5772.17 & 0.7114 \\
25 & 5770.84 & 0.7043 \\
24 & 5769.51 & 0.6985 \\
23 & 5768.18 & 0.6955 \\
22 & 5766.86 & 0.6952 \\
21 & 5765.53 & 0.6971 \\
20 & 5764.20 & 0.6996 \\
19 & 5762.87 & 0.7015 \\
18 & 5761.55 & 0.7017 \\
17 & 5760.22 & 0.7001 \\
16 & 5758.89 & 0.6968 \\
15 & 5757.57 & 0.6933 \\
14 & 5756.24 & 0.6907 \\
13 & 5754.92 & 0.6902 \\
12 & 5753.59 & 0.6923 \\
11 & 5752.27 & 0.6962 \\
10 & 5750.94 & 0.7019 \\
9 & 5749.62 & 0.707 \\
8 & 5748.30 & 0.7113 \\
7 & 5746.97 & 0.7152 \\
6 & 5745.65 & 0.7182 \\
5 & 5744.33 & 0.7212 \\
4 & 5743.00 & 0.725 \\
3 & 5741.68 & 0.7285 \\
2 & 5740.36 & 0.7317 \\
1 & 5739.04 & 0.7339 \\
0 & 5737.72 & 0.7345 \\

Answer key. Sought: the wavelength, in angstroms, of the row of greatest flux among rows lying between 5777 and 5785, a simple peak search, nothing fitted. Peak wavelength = 5777.49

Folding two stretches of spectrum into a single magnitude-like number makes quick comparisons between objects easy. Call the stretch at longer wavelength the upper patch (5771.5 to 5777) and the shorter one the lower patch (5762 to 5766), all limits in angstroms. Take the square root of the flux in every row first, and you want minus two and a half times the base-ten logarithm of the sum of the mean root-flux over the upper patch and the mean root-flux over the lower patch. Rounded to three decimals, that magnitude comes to -0.566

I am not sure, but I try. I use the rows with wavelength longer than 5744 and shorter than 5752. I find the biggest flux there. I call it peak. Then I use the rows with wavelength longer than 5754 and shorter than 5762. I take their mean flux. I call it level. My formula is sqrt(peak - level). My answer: 0.16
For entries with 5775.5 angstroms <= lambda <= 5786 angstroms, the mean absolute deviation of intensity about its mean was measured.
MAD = 0.0035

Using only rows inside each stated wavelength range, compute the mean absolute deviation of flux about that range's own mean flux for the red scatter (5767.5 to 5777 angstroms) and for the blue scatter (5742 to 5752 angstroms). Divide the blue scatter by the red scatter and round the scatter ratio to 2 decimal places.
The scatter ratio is 0.69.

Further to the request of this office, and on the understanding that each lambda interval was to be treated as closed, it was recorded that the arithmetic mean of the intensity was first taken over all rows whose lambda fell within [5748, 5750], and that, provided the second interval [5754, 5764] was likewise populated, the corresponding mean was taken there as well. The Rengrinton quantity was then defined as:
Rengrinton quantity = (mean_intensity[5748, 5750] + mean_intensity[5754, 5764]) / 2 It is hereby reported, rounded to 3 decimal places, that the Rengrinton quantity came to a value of 0.703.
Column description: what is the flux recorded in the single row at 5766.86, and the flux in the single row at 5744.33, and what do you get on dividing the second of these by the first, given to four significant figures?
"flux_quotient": 1.037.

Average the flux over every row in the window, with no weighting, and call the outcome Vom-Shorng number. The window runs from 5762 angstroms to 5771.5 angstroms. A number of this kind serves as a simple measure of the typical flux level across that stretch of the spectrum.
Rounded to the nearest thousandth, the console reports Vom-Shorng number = 0.699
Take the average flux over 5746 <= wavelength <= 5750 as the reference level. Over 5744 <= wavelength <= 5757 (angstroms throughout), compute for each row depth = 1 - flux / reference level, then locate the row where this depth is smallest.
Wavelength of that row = 5744.33 angstroms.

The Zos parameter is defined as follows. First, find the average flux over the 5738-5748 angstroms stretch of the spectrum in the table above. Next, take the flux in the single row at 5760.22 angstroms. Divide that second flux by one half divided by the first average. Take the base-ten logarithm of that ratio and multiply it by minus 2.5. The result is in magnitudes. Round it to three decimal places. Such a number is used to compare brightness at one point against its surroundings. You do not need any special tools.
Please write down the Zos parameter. -0.016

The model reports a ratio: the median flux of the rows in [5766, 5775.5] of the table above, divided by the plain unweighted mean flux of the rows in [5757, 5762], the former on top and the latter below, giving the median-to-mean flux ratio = 1.009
